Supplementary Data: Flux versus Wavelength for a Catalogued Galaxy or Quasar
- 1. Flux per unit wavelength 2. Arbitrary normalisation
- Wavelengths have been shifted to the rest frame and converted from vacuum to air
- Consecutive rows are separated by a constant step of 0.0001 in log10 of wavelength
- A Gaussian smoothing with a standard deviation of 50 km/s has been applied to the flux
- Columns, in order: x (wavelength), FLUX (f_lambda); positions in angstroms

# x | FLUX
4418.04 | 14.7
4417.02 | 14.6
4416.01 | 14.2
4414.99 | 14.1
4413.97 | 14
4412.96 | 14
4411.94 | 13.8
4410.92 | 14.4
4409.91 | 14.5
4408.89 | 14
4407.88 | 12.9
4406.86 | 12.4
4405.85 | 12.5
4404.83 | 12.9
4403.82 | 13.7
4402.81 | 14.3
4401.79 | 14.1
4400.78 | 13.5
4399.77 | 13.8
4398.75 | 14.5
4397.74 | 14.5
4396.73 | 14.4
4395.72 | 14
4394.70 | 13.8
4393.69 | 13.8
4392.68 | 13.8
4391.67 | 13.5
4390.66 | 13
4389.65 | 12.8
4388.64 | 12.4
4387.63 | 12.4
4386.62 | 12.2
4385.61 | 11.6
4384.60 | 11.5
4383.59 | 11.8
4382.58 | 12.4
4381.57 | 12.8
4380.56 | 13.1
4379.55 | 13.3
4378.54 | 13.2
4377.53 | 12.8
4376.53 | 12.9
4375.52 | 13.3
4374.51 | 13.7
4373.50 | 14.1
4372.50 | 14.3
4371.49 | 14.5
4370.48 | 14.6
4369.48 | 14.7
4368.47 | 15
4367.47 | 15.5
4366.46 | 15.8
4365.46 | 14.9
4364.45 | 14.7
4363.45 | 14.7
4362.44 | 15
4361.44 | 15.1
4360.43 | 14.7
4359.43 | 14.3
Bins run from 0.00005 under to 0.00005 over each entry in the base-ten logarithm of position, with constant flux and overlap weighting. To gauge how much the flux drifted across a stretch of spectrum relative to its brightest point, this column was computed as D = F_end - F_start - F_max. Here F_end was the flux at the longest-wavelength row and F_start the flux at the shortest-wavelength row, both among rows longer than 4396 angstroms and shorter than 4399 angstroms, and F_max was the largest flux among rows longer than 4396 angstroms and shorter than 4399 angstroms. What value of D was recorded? -14.4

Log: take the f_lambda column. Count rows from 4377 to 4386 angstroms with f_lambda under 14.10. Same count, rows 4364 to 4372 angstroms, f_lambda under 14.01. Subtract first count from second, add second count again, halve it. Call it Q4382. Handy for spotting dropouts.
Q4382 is -4.5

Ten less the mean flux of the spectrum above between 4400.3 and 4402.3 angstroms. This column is -3.8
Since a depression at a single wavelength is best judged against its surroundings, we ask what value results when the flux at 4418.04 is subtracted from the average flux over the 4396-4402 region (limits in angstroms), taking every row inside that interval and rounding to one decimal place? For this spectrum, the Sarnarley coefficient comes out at -0.6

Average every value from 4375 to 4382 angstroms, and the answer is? 13.1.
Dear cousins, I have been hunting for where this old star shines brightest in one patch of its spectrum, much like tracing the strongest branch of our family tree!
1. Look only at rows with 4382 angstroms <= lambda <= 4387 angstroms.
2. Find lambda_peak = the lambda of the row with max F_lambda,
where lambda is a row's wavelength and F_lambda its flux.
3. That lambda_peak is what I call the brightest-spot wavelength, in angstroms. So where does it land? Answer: 4382.58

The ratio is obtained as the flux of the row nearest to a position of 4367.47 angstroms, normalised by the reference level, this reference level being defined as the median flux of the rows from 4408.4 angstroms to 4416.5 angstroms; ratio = 1.10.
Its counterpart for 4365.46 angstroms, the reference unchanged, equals 1.06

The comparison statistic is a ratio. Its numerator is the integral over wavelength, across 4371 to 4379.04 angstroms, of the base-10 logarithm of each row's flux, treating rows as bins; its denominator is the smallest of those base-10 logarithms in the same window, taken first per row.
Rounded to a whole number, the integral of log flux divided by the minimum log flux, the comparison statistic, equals 8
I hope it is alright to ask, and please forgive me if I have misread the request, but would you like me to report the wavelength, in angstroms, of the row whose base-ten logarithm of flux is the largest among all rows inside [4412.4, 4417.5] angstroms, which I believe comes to 4417.02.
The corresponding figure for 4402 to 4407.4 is 4402.81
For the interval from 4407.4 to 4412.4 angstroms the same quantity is 4409.91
